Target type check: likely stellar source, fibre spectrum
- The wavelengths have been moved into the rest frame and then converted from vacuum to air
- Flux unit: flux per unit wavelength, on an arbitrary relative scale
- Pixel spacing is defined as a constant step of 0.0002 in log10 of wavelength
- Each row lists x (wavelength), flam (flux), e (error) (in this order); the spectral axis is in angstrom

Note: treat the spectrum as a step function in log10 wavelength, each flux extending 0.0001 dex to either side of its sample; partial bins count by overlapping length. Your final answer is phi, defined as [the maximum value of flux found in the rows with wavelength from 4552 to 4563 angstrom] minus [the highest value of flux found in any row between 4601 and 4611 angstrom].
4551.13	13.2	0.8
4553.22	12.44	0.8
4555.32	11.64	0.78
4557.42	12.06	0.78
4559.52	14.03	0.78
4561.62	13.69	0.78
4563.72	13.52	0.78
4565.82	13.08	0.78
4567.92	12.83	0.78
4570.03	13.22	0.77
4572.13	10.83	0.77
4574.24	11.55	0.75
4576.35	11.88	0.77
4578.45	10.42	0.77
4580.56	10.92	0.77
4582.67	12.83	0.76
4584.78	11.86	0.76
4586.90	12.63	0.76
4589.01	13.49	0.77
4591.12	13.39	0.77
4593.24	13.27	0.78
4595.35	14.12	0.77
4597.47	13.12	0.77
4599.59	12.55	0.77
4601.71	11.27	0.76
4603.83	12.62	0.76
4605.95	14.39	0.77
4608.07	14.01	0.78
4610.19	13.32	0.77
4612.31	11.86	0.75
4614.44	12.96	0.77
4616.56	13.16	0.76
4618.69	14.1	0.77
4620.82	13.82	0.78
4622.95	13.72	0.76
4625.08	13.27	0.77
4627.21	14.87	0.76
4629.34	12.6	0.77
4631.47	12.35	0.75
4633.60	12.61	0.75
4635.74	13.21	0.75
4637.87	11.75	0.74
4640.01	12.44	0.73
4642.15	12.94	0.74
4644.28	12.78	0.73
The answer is -0.4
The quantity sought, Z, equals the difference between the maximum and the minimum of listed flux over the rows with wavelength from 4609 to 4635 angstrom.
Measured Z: 3.01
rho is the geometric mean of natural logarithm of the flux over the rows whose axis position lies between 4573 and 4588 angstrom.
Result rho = 2.46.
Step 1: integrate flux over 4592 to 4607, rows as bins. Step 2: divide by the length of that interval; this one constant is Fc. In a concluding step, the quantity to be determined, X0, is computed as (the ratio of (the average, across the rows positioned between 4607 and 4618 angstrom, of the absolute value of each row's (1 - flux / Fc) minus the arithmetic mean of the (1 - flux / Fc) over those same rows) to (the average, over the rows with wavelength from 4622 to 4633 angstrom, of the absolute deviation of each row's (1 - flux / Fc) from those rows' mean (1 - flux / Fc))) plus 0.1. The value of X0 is 0.8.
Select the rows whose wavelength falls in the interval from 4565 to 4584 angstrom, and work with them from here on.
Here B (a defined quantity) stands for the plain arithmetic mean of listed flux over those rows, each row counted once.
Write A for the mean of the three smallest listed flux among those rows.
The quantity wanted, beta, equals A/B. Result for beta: 0.897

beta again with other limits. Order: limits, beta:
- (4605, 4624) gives 0.939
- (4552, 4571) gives 0.931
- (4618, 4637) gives 0.935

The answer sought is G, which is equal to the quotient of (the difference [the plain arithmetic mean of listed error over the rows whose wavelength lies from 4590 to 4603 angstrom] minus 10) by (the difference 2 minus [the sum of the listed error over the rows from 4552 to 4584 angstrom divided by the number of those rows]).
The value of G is -7.53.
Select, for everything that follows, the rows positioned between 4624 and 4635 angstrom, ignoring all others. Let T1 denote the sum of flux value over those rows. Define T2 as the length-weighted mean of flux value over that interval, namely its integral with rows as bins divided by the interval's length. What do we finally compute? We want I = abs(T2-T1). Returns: 52.6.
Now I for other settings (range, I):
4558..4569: 53.8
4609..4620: 52.3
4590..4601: 53.2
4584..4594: 51.7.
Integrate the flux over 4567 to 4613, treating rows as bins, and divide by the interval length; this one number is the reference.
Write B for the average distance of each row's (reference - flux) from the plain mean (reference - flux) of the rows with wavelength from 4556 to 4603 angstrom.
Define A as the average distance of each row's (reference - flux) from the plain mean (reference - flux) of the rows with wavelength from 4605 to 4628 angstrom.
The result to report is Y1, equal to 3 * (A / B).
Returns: 2.1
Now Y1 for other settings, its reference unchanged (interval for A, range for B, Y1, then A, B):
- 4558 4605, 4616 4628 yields 5.9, 0.86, 0.4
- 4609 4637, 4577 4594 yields 1.8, 0.58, 1.0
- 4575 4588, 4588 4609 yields 3.3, 0.72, 0.7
